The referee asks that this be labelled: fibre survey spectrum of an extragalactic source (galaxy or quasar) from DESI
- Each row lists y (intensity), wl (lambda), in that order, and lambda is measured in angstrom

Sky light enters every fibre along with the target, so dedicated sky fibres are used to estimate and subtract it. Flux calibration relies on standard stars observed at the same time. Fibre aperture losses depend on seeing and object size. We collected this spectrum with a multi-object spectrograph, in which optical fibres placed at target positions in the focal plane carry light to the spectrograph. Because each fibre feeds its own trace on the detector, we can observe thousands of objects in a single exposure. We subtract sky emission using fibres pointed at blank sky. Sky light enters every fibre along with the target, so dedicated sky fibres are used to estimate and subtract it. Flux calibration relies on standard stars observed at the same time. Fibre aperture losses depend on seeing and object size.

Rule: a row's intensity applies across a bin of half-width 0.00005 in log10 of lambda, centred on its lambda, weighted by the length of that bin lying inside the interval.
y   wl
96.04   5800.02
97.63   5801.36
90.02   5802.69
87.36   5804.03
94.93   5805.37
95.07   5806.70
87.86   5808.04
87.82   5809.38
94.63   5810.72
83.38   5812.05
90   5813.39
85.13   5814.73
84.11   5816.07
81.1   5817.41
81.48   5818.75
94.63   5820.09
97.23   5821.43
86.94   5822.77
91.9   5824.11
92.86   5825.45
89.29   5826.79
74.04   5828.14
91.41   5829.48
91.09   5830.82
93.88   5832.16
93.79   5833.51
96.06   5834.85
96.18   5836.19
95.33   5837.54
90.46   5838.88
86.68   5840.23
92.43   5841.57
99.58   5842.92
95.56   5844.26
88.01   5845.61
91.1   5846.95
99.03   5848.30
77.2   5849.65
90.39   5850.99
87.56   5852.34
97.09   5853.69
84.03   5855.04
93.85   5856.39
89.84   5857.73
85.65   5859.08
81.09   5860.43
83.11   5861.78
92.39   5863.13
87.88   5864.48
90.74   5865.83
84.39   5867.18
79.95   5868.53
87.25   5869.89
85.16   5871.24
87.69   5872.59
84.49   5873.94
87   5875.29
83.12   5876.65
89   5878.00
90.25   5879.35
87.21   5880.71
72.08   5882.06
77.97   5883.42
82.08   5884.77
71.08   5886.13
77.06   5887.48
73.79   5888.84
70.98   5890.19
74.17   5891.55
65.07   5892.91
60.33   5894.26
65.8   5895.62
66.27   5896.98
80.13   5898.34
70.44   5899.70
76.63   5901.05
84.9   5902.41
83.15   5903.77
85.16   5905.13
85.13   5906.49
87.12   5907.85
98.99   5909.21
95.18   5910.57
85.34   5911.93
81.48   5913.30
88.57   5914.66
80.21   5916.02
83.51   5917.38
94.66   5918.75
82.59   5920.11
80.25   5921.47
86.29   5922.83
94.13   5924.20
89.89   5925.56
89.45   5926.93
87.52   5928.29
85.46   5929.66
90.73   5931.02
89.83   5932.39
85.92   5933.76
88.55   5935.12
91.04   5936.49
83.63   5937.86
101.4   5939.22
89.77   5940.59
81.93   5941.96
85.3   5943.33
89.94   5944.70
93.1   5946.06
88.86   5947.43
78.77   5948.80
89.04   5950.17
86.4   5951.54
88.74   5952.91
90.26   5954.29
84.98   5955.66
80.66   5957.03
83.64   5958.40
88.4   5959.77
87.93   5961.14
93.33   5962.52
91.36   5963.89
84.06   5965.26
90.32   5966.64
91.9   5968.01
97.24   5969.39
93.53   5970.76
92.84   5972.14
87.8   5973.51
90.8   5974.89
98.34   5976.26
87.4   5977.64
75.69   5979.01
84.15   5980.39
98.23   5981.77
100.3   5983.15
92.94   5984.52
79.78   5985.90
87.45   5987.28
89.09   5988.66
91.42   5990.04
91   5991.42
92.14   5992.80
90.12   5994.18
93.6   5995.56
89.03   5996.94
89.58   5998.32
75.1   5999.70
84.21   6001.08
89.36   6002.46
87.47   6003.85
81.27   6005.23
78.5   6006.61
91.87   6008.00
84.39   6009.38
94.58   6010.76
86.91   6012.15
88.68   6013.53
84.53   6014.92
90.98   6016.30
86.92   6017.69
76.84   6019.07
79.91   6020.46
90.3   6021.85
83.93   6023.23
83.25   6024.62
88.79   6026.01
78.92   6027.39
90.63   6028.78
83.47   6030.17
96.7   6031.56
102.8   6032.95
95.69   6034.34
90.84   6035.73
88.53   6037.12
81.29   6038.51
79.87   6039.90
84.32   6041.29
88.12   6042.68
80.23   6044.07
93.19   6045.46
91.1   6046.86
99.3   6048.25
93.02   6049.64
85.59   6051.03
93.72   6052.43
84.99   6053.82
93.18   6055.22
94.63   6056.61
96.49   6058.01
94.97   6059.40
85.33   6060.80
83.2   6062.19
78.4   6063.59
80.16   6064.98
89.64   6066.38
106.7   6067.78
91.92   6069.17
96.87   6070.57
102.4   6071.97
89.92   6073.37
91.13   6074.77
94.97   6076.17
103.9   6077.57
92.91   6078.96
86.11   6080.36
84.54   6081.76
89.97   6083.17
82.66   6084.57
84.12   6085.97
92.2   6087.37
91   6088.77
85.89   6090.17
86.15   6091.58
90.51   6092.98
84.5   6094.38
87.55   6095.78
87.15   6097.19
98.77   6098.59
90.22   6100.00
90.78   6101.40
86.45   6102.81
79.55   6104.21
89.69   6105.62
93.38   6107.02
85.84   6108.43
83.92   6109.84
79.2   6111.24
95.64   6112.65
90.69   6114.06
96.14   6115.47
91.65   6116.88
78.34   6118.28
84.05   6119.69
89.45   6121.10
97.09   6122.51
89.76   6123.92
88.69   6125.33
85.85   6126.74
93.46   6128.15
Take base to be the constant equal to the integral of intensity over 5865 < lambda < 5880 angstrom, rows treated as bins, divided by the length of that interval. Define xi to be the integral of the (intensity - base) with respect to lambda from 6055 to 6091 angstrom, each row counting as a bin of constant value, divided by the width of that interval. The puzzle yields 5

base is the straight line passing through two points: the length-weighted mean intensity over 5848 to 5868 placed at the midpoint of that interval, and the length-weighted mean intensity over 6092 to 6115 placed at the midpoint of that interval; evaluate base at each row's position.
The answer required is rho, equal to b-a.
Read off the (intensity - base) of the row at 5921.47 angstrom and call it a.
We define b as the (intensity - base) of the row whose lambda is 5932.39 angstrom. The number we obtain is 10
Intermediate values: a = -8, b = 2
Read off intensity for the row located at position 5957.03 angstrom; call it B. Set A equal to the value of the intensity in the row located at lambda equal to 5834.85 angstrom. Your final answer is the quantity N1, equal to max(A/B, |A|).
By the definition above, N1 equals 96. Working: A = 96.06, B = 80.66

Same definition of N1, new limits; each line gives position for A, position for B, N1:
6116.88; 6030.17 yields 92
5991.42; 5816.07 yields 91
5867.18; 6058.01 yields 84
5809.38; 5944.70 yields 88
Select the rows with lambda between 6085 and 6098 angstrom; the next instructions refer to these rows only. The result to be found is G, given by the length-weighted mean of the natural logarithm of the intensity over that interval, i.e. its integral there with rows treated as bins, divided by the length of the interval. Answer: 4.48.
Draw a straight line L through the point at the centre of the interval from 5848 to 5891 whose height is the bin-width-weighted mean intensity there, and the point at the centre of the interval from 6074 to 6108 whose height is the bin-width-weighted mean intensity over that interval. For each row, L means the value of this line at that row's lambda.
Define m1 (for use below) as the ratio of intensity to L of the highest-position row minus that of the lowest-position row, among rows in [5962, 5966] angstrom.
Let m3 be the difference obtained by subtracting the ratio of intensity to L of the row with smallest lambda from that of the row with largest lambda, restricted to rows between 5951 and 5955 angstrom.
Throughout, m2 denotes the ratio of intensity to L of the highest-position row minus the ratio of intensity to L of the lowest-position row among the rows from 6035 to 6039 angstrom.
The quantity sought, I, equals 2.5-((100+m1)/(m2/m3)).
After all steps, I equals 43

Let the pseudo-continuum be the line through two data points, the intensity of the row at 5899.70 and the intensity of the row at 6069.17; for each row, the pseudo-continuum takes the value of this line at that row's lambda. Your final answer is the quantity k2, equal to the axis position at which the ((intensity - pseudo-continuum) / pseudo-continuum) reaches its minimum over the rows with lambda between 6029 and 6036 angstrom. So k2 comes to 6030.17 angstrom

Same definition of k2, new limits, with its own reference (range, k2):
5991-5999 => 5996.94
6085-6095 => 6094.38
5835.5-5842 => 5840.23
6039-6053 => 6044.07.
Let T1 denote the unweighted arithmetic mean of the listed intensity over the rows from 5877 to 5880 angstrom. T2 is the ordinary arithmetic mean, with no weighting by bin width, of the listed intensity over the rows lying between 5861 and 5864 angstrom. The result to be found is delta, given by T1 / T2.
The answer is 1.02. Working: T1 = 90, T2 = 88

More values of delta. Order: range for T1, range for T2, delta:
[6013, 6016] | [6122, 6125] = 0.93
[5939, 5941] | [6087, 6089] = 1.04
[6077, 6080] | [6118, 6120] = 1.21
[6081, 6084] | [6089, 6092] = 1.01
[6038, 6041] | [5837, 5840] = 0.87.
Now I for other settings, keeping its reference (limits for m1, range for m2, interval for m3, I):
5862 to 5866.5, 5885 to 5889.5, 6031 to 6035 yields 41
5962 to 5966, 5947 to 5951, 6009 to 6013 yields -2031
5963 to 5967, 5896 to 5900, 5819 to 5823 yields 194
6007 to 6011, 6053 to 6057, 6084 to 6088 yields -96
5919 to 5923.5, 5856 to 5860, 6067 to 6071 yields -111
